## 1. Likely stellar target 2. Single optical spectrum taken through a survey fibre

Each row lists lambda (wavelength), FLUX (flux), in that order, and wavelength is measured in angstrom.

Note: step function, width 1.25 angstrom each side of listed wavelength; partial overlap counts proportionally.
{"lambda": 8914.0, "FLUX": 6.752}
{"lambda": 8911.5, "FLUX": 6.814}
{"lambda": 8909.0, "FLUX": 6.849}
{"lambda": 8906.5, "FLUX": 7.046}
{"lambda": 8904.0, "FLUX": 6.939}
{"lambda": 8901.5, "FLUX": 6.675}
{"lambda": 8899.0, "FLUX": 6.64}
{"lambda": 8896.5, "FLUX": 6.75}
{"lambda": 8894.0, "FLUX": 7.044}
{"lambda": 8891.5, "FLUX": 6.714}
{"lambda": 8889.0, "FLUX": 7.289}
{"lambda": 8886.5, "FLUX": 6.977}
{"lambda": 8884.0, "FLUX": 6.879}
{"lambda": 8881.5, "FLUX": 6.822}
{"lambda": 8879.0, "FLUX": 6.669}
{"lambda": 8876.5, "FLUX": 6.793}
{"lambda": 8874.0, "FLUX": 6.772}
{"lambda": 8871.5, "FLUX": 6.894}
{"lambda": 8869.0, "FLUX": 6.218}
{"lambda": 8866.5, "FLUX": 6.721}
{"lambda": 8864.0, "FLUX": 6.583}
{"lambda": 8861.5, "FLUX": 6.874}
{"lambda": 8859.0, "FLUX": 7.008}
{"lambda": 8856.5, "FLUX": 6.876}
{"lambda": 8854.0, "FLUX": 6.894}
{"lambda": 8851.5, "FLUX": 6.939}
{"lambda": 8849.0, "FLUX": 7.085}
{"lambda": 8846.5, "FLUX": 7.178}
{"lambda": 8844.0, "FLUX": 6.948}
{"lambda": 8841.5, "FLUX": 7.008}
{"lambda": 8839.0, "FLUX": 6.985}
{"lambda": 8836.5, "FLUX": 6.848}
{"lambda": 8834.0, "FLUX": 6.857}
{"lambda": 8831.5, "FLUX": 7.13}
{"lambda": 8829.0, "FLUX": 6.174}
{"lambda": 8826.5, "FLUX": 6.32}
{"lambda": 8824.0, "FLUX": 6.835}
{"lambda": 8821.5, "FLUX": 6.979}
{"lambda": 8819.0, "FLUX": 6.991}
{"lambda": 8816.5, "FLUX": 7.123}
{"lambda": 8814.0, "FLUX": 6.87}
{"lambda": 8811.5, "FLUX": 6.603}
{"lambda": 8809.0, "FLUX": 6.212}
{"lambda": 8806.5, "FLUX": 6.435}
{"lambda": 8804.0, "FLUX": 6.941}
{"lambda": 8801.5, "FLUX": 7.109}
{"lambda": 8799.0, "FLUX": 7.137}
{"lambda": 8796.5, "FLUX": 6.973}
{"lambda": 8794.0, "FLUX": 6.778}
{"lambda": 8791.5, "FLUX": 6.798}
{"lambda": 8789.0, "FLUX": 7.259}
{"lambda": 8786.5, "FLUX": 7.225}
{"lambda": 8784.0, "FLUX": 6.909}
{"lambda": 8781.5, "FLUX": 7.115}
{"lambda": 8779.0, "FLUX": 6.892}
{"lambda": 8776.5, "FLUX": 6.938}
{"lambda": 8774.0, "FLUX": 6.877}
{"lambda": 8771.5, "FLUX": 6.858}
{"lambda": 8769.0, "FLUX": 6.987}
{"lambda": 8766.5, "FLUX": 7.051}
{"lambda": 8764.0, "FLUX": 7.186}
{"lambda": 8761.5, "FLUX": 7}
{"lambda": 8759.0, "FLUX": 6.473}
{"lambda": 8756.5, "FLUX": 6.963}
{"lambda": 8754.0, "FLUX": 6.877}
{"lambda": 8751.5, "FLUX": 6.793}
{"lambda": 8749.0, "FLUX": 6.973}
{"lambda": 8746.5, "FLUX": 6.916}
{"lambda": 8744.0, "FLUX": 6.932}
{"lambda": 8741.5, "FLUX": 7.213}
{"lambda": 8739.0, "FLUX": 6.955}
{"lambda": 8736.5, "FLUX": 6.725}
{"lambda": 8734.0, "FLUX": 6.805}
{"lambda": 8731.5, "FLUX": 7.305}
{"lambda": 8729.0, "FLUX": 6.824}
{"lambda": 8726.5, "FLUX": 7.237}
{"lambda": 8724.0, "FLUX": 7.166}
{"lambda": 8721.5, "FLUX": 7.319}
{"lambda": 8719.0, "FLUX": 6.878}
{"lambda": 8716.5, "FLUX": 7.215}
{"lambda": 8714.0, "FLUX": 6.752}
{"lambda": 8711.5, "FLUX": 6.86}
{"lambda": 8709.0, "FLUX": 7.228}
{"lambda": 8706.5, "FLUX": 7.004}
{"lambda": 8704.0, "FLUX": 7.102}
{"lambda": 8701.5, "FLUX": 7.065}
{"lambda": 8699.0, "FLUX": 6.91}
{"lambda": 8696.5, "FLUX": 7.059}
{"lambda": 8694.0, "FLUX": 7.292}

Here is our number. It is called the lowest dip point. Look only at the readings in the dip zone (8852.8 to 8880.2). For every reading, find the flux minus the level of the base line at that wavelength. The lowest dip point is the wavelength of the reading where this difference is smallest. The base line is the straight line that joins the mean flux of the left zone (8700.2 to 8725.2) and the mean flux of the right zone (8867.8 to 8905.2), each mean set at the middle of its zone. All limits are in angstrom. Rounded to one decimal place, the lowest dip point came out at 8869.0 angstrom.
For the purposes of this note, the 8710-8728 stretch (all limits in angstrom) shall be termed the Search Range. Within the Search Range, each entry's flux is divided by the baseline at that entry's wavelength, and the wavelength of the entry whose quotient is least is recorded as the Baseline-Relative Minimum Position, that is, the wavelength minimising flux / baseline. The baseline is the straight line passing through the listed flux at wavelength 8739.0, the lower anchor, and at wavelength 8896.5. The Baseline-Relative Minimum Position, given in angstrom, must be 8714.0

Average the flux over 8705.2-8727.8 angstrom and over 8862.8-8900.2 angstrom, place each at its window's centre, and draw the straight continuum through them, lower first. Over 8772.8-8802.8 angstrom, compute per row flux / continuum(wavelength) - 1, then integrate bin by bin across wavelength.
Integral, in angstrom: 0.23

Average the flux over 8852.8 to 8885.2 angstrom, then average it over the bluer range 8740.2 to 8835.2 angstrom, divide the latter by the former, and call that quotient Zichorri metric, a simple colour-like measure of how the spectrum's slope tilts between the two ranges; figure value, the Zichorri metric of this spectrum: 1.02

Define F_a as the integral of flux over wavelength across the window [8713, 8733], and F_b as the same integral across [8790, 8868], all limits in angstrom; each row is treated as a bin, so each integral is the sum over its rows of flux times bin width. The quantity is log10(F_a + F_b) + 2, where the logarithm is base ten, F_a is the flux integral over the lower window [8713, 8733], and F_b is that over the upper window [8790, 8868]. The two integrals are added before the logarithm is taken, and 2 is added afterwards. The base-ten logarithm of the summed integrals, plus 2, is 4.83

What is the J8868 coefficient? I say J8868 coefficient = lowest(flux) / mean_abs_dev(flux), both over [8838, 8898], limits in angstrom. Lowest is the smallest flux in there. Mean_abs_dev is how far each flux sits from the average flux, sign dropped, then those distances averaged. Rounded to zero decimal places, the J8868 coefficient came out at 41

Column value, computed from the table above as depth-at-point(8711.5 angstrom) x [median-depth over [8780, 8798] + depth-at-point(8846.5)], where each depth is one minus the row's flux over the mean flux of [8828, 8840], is 0.001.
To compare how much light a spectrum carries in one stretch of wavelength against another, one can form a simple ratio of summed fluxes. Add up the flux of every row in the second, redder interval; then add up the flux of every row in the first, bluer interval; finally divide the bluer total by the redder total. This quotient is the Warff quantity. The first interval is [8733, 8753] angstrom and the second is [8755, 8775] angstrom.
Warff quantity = 1.00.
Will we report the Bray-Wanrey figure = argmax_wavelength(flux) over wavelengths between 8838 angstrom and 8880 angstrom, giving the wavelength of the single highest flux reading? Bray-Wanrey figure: 8846.5 angstrom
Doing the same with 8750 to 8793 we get 8789.0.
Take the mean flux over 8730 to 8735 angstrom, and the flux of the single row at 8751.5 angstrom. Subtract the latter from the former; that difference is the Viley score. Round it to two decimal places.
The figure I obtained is 0.26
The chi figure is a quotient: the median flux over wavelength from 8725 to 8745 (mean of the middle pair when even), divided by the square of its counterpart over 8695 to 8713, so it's 0.139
